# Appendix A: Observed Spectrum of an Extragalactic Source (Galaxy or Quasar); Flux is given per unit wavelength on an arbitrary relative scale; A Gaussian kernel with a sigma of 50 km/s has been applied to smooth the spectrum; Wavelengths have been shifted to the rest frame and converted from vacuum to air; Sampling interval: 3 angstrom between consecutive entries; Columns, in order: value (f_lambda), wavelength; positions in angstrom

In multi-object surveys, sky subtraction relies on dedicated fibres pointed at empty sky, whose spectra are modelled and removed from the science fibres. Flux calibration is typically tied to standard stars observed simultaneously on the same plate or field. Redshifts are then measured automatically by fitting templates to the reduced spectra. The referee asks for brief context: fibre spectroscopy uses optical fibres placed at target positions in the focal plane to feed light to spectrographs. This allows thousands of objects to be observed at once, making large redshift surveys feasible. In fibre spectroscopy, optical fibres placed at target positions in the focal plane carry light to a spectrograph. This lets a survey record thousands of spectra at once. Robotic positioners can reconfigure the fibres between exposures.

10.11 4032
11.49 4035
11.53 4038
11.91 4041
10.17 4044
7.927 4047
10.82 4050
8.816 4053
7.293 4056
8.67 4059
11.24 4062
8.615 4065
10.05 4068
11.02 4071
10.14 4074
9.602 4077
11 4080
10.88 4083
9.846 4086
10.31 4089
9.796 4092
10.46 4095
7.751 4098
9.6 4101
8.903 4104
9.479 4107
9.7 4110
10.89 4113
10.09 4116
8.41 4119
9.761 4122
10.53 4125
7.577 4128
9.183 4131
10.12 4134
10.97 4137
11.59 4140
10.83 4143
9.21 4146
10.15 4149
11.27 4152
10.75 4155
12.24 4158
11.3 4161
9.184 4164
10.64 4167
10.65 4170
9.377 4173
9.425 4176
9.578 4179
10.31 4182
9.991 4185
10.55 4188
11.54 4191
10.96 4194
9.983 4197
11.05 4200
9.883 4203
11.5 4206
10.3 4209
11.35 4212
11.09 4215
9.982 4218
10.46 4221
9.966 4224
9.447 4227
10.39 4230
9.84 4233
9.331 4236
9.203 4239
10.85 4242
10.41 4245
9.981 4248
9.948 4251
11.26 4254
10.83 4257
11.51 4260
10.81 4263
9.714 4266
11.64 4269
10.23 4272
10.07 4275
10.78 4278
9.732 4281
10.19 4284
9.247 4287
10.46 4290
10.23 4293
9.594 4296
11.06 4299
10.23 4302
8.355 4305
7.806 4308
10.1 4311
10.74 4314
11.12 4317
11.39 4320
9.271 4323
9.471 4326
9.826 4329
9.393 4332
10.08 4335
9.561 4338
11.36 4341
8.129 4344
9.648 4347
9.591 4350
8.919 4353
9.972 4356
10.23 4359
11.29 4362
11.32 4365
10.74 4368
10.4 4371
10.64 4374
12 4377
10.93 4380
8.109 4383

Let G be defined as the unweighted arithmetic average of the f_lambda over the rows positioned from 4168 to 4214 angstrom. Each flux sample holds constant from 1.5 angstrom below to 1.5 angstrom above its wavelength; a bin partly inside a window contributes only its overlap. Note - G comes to 10.4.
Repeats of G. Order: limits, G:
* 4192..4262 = 10.4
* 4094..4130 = 9.4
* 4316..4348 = 9.9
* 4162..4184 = 9.9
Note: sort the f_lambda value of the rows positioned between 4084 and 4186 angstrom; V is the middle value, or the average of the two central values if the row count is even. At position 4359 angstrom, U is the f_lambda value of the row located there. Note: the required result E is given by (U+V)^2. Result 411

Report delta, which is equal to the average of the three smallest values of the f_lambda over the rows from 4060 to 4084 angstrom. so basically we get 9.4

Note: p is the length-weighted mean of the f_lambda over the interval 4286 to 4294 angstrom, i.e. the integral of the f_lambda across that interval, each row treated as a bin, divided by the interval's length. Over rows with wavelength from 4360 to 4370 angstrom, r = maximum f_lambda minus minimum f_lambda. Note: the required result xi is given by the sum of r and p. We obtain 10.6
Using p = 10.0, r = 0.6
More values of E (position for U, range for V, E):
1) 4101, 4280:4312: 388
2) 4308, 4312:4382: 325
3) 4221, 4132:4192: 443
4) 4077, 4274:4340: 387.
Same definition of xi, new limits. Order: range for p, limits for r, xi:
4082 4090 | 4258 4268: 12.1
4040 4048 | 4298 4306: 12.7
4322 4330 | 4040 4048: 13.5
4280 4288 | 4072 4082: 11.2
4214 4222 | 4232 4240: 11.1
